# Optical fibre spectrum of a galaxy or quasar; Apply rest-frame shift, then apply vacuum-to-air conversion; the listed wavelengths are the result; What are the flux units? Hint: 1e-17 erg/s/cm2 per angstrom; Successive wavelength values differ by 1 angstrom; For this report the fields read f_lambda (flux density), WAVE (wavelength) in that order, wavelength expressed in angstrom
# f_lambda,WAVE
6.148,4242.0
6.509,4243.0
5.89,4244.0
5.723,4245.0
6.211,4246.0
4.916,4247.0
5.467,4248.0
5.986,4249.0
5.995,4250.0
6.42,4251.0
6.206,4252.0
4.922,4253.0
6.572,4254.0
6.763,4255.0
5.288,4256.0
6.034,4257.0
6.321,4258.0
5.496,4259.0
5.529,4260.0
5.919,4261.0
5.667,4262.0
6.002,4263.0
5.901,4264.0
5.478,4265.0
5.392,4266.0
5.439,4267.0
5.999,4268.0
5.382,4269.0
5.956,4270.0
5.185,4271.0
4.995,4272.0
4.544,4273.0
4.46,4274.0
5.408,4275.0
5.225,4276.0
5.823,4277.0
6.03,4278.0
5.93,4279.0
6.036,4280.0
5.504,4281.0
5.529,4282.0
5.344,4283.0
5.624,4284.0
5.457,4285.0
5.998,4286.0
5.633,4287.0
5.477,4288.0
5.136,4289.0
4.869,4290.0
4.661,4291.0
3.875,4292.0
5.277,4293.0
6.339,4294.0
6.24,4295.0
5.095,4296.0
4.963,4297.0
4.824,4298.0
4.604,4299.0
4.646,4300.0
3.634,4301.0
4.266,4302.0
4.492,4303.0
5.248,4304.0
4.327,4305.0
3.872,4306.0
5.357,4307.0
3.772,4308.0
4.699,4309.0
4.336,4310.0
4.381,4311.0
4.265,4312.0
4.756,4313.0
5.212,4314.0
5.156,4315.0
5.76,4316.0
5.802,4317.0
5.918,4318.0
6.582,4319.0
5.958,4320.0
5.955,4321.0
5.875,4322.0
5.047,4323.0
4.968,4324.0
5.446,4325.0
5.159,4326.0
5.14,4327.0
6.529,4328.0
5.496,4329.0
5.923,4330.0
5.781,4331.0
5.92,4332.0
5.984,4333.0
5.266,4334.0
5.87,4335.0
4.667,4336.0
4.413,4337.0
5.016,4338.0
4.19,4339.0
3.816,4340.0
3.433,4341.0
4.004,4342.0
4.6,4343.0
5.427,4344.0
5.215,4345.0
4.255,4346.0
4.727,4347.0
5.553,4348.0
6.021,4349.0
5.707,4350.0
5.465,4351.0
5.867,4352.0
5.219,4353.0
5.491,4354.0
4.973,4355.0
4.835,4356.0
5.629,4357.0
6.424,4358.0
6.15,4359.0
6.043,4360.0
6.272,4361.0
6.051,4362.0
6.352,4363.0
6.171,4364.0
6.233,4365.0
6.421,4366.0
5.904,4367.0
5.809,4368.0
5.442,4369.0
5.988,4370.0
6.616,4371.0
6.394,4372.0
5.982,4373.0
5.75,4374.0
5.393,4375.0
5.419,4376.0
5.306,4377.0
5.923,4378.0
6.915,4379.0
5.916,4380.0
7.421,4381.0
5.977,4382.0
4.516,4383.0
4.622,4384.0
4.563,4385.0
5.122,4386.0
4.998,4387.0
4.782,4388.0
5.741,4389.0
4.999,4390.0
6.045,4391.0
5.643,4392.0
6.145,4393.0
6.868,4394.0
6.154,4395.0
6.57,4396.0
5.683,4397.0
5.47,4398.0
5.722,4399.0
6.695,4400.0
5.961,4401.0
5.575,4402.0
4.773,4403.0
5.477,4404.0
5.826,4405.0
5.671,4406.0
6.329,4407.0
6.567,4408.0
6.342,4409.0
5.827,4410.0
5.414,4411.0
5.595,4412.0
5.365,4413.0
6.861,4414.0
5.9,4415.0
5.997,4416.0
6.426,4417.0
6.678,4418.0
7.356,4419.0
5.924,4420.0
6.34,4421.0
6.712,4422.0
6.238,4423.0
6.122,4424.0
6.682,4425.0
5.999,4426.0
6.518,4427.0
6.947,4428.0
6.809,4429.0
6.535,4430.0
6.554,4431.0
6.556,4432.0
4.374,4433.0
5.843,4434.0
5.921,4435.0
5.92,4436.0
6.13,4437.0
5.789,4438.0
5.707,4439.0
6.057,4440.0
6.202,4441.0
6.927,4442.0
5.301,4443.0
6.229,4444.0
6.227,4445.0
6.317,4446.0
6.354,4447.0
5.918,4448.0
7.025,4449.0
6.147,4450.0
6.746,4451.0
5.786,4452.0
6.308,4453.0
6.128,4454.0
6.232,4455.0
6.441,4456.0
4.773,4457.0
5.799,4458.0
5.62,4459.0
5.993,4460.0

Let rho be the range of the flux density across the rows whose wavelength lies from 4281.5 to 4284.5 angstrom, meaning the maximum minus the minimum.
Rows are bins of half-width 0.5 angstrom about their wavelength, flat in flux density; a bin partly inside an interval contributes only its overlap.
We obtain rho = 0.3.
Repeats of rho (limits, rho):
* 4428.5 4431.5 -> 0.3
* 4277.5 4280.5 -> 0.1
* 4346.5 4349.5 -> 1.3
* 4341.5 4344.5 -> 1.4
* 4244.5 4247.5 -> 1.3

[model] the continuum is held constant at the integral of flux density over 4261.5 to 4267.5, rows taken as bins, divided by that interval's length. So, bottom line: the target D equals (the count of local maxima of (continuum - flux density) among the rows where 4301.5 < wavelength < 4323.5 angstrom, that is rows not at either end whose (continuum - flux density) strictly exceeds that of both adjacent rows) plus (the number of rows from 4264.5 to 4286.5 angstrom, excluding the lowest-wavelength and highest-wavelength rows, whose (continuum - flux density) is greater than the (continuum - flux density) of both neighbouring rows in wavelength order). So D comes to 13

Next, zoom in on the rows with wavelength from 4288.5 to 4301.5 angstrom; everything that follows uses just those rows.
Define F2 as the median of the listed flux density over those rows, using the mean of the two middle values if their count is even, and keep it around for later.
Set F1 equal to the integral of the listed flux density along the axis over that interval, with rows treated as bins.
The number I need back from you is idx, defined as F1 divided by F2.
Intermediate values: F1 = 64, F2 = 4.87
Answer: 13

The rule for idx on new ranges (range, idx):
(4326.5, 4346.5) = 19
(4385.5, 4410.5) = 25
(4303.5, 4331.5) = 28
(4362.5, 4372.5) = 10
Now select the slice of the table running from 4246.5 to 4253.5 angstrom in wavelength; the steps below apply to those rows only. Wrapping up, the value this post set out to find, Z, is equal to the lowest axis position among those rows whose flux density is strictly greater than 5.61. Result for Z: 4249.0 angstrom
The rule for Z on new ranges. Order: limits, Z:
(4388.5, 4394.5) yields 4389.0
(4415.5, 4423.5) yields 4416.0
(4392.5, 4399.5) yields 4393.0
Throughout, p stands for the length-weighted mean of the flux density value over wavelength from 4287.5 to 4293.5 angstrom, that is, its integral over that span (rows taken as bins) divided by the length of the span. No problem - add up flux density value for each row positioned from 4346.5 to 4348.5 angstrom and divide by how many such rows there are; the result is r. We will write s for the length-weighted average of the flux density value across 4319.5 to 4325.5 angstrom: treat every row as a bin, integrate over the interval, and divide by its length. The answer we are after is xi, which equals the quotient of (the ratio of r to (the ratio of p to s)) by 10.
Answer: 0.58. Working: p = 4.9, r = 5.1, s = 5.5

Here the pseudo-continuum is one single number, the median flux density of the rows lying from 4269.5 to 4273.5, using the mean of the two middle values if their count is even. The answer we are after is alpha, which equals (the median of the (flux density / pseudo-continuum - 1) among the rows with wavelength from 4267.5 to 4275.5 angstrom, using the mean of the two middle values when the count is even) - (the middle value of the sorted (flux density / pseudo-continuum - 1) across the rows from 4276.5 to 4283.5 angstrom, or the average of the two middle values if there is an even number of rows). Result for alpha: -0.11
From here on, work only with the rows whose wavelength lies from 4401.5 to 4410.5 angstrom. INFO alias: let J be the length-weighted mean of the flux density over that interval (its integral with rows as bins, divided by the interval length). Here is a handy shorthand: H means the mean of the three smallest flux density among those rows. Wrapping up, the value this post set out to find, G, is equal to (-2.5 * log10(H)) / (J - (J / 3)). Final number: -0.465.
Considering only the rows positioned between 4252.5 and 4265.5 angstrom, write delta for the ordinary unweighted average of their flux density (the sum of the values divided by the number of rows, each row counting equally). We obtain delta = 5.8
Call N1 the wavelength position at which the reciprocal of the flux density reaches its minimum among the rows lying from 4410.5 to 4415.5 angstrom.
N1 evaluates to 4414.0 angstrom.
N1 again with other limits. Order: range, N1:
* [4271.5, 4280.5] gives 4280.0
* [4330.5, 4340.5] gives 4333.0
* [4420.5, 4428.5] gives 4428.0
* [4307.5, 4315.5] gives 4314.0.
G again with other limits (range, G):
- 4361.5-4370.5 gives -0.470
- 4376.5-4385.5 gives -0.435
